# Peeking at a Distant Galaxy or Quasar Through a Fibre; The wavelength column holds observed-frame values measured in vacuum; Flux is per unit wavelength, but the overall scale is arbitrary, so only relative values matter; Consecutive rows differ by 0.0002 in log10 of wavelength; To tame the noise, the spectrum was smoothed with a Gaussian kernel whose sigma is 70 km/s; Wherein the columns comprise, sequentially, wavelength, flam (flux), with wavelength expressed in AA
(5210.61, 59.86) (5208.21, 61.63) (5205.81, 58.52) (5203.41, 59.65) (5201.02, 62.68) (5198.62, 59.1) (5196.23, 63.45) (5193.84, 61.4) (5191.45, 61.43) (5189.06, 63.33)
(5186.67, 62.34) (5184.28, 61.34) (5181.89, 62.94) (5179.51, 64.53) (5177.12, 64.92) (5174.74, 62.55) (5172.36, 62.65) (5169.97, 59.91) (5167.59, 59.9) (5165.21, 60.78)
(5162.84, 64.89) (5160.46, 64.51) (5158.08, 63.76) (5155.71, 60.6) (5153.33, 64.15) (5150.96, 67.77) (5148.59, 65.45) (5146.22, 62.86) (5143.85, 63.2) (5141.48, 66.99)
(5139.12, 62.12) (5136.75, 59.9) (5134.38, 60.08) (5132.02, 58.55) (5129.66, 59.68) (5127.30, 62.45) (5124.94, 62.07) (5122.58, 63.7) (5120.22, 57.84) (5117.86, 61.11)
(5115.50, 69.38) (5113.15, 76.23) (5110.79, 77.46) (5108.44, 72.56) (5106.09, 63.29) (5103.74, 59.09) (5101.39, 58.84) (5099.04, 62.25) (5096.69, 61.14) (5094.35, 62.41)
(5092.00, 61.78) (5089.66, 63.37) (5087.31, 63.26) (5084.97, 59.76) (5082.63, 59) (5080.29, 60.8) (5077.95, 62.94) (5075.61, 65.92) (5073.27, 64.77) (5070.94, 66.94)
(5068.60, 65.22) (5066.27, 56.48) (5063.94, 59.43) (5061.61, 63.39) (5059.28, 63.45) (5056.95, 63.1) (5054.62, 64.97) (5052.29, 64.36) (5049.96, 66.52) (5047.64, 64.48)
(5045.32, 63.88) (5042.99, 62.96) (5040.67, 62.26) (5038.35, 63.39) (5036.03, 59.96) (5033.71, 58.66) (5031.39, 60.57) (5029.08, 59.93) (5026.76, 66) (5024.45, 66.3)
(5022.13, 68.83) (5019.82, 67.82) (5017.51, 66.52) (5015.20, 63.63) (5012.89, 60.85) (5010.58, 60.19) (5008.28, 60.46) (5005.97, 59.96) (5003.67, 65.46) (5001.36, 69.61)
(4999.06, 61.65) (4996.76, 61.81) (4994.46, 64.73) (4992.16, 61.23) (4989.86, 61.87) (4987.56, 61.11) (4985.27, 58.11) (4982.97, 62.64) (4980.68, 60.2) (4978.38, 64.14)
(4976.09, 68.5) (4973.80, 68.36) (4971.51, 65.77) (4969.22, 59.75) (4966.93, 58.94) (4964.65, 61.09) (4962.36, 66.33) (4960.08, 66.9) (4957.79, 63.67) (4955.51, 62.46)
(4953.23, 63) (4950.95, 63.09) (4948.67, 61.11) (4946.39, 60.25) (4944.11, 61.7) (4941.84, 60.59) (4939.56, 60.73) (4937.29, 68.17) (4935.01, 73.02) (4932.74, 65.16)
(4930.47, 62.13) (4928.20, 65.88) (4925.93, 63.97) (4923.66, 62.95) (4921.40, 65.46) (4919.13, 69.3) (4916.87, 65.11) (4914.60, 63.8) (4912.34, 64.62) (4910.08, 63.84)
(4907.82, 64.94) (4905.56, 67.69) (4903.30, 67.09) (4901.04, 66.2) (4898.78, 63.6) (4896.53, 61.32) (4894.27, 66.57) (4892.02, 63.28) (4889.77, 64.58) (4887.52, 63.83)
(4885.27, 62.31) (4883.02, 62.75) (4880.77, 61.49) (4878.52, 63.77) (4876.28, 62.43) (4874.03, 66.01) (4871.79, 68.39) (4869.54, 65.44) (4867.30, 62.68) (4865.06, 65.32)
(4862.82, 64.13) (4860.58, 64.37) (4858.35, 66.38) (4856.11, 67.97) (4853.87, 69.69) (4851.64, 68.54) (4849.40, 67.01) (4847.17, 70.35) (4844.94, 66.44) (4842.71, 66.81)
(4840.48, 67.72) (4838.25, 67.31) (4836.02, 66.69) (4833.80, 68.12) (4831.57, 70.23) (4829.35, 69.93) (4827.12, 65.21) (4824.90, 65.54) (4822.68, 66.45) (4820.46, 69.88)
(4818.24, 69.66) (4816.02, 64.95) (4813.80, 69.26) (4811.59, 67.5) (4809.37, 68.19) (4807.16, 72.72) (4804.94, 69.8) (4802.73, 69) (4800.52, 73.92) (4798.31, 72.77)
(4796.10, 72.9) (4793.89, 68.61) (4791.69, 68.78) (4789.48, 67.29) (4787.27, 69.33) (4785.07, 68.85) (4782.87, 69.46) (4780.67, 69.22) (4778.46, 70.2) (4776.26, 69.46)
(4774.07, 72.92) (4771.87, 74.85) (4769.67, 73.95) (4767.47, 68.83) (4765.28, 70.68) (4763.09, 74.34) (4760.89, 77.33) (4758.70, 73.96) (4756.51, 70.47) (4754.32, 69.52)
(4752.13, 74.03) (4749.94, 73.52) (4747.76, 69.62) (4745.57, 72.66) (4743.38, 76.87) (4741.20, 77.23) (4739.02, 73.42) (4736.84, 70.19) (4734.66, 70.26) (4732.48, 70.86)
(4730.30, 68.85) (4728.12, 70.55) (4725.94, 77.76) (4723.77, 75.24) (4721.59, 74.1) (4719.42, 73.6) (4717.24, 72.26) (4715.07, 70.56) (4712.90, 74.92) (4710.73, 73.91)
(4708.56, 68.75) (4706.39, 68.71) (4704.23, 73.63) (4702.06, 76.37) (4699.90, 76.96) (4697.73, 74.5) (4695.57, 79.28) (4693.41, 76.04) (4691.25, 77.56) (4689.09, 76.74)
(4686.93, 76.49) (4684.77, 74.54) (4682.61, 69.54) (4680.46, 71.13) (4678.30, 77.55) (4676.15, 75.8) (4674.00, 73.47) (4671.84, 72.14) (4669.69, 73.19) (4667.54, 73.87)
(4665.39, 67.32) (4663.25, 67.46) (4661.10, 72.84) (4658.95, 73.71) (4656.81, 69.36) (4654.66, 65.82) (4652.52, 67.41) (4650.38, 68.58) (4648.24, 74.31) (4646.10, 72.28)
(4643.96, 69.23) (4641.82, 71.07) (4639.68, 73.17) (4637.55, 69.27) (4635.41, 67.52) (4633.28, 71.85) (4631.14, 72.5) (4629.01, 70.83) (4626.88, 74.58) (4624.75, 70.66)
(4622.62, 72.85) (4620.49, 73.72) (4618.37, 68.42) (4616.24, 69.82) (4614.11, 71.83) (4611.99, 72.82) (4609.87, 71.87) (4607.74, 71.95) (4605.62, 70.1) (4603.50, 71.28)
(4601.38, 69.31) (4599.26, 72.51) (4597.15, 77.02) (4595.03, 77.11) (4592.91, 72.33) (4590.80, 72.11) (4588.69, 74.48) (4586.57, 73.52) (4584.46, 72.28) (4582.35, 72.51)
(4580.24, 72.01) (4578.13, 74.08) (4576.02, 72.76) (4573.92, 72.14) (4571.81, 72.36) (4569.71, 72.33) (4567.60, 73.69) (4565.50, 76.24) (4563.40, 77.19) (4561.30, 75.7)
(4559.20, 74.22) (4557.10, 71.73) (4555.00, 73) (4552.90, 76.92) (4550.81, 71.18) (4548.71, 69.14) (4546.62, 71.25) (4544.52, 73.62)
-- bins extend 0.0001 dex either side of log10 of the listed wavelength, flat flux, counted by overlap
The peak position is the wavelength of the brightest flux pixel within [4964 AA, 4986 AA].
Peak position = 4976.09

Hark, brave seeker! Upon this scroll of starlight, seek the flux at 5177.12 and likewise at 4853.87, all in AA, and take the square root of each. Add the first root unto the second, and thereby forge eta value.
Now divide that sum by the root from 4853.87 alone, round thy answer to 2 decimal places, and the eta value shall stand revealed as 1.97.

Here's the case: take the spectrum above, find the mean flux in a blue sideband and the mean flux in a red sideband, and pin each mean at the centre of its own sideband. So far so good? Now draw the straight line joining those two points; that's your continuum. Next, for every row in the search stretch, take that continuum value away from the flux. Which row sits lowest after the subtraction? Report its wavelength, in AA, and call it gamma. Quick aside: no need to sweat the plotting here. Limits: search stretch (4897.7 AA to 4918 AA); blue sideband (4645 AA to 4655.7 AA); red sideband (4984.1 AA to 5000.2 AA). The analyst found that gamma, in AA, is 4898.78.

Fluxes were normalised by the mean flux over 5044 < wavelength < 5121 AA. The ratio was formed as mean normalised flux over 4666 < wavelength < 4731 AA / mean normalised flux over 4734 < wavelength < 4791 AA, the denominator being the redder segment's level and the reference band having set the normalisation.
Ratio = 1.029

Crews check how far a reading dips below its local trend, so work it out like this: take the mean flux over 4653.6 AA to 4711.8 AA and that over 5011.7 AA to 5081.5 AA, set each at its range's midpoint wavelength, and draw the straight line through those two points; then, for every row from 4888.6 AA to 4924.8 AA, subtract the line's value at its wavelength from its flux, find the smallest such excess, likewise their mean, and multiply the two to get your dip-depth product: 14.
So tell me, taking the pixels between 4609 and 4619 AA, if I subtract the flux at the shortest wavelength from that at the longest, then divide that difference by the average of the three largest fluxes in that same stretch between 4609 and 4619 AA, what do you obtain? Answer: -0.048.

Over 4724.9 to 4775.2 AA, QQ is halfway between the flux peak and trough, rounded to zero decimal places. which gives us 73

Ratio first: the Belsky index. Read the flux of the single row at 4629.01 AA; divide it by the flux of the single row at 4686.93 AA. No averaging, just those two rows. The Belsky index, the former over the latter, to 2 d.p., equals 0.93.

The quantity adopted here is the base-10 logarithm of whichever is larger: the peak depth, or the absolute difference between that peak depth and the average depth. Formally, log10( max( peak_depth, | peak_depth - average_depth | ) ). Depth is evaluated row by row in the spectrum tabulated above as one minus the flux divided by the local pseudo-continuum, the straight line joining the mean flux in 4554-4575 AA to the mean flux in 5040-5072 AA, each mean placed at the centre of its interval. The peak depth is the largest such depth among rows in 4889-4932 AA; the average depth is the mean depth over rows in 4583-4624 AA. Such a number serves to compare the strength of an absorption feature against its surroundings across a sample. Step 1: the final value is -1.09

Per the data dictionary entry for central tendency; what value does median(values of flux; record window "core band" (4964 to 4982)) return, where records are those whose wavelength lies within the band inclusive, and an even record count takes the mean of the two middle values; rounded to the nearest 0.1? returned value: 62.6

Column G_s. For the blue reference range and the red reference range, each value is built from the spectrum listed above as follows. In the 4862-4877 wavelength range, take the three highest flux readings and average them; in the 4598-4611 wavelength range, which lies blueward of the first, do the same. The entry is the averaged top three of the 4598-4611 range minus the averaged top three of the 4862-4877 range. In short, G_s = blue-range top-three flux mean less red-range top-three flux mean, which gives 5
